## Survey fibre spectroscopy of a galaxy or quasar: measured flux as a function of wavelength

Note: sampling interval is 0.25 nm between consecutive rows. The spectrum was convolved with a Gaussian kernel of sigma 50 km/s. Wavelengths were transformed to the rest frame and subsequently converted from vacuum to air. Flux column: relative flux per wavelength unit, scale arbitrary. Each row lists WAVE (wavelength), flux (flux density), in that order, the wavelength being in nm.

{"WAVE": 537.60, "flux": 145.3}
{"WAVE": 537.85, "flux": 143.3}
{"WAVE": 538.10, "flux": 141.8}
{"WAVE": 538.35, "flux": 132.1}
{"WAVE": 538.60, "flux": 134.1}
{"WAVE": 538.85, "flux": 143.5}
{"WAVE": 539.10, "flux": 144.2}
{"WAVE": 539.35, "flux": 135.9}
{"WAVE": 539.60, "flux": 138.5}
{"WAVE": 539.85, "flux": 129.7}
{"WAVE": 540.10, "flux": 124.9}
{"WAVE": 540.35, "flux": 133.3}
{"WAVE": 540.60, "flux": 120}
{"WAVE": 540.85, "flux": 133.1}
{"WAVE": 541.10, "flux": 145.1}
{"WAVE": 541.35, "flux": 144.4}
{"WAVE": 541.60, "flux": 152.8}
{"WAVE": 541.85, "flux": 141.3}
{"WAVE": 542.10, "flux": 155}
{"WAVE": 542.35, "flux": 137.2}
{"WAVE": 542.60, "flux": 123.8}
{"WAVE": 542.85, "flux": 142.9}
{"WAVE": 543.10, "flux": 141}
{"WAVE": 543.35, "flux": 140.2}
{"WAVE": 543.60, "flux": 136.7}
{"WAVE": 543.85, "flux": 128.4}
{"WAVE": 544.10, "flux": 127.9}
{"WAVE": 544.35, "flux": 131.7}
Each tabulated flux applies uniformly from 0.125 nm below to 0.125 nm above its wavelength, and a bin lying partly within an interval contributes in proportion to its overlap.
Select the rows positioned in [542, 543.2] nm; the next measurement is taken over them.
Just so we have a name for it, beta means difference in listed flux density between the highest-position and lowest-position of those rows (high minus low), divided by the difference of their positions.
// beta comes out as -14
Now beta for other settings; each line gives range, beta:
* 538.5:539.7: 4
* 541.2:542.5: -7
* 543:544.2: -13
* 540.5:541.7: 33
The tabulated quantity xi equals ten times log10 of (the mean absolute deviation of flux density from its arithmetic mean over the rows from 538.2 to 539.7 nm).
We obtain 6.0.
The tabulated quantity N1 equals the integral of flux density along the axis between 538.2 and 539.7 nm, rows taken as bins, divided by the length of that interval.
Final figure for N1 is 138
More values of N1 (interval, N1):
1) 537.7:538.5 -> 139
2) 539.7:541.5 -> 133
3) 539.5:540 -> 133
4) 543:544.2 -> 135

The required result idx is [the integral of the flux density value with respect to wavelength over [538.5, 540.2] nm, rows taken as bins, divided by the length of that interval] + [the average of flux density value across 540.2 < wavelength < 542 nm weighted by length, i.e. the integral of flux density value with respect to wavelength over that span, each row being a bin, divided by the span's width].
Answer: 274.6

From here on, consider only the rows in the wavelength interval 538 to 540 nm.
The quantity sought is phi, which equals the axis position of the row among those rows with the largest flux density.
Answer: 539.10 nm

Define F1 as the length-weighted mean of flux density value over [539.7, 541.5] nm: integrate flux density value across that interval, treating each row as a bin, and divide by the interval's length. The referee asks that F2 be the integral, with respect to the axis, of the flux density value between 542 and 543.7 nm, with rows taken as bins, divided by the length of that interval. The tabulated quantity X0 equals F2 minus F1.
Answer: 6.1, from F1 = 133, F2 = 139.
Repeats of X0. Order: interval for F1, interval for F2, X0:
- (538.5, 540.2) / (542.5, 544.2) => -1.3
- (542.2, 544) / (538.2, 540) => 0.9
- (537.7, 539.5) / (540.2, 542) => -0.7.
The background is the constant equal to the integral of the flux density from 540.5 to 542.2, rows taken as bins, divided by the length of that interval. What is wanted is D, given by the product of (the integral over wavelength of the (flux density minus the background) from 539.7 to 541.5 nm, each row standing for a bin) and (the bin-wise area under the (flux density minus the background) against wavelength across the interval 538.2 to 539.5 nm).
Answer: 75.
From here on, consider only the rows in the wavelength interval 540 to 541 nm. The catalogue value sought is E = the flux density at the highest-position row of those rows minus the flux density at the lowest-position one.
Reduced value 8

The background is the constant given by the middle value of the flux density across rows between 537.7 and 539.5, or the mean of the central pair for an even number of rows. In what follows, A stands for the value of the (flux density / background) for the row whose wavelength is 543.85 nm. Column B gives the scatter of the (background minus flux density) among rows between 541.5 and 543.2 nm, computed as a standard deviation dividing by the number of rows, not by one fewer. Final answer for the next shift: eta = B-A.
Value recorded 8.7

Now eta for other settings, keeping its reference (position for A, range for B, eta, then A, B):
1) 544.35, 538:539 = 3.9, 0.929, 4.9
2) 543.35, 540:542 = 9.3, 0.989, 10.3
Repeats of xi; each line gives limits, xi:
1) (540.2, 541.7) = 9.7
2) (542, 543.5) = 8.0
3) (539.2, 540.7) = 7.4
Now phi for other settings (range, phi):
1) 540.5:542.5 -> 542.10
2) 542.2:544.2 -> 542.85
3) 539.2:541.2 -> 541.10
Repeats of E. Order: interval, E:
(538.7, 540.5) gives -10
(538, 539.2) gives 2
